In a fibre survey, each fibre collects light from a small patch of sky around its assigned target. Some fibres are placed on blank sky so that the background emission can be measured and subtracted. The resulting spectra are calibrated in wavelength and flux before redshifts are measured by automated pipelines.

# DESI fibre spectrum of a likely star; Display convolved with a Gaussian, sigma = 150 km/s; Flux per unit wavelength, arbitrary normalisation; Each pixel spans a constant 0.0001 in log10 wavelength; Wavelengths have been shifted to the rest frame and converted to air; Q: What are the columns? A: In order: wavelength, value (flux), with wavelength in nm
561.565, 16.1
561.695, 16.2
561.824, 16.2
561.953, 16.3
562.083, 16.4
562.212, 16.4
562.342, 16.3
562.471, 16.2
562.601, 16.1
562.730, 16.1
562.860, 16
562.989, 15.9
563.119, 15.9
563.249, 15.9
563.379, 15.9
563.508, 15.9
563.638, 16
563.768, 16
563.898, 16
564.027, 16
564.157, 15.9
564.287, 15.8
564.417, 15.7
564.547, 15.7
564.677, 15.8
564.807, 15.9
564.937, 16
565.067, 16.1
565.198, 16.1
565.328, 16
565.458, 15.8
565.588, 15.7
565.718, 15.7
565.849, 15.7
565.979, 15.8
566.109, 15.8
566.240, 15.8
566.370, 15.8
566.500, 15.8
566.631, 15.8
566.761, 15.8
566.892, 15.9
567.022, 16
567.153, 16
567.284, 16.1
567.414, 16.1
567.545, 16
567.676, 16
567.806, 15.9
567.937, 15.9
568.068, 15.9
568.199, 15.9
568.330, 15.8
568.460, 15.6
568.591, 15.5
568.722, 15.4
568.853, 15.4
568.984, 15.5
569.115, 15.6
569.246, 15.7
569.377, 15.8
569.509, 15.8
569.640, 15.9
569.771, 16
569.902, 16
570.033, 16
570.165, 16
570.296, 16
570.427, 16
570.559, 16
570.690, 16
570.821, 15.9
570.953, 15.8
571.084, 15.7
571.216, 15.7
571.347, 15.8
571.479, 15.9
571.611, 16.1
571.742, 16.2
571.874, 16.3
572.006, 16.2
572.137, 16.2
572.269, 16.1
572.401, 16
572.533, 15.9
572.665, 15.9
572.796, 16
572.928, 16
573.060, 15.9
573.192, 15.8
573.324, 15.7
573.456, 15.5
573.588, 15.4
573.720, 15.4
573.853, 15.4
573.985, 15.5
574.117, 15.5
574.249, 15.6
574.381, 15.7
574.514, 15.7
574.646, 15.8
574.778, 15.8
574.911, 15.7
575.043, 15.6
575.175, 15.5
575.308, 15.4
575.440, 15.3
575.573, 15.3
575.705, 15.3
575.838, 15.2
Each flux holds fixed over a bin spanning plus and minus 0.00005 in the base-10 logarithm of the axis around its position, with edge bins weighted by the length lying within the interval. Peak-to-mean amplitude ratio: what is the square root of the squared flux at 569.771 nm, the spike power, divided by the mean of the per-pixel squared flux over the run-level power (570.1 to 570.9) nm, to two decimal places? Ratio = 1.00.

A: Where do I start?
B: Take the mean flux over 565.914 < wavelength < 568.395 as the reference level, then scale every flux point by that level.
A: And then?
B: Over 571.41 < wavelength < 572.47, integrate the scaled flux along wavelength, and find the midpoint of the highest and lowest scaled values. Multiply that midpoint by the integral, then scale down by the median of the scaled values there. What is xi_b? 1.07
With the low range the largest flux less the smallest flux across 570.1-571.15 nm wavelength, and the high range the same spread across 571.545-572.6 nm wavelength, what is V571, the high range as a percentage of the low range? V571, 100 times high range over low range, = 133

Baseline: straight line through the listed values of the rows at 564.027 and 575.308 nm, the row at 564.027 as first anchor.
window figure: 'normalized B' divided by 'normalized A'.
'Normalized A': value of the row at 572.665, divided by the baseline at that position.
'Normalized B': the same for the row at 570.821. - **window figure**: 0.99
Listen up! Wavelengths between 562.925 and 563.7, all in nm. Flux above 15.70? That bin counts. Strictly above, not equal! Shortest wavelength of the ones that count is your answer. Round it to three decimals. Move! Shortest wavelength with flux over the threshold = 562.989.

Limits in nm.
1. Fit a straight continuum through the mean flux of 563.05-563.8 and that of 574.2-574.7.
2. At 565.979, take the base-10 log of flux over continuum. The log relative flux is -0.002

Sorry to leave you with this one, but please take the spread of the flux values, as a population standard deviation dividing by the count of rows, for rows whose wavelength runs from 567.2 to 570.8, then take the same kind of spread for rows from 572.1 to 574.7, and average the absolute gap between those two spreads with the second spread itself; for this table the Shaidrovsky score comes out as 0.14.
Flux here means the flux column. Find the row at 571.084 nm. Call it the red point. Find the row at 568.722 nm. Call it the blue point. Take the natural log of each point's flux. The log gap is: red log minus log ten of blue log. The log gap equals 2.32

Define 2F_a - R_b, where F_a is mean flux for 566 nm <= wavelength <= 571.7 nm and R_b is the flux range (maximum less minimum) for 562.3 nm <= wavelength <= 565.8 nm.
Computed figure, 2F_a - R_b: 31.1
